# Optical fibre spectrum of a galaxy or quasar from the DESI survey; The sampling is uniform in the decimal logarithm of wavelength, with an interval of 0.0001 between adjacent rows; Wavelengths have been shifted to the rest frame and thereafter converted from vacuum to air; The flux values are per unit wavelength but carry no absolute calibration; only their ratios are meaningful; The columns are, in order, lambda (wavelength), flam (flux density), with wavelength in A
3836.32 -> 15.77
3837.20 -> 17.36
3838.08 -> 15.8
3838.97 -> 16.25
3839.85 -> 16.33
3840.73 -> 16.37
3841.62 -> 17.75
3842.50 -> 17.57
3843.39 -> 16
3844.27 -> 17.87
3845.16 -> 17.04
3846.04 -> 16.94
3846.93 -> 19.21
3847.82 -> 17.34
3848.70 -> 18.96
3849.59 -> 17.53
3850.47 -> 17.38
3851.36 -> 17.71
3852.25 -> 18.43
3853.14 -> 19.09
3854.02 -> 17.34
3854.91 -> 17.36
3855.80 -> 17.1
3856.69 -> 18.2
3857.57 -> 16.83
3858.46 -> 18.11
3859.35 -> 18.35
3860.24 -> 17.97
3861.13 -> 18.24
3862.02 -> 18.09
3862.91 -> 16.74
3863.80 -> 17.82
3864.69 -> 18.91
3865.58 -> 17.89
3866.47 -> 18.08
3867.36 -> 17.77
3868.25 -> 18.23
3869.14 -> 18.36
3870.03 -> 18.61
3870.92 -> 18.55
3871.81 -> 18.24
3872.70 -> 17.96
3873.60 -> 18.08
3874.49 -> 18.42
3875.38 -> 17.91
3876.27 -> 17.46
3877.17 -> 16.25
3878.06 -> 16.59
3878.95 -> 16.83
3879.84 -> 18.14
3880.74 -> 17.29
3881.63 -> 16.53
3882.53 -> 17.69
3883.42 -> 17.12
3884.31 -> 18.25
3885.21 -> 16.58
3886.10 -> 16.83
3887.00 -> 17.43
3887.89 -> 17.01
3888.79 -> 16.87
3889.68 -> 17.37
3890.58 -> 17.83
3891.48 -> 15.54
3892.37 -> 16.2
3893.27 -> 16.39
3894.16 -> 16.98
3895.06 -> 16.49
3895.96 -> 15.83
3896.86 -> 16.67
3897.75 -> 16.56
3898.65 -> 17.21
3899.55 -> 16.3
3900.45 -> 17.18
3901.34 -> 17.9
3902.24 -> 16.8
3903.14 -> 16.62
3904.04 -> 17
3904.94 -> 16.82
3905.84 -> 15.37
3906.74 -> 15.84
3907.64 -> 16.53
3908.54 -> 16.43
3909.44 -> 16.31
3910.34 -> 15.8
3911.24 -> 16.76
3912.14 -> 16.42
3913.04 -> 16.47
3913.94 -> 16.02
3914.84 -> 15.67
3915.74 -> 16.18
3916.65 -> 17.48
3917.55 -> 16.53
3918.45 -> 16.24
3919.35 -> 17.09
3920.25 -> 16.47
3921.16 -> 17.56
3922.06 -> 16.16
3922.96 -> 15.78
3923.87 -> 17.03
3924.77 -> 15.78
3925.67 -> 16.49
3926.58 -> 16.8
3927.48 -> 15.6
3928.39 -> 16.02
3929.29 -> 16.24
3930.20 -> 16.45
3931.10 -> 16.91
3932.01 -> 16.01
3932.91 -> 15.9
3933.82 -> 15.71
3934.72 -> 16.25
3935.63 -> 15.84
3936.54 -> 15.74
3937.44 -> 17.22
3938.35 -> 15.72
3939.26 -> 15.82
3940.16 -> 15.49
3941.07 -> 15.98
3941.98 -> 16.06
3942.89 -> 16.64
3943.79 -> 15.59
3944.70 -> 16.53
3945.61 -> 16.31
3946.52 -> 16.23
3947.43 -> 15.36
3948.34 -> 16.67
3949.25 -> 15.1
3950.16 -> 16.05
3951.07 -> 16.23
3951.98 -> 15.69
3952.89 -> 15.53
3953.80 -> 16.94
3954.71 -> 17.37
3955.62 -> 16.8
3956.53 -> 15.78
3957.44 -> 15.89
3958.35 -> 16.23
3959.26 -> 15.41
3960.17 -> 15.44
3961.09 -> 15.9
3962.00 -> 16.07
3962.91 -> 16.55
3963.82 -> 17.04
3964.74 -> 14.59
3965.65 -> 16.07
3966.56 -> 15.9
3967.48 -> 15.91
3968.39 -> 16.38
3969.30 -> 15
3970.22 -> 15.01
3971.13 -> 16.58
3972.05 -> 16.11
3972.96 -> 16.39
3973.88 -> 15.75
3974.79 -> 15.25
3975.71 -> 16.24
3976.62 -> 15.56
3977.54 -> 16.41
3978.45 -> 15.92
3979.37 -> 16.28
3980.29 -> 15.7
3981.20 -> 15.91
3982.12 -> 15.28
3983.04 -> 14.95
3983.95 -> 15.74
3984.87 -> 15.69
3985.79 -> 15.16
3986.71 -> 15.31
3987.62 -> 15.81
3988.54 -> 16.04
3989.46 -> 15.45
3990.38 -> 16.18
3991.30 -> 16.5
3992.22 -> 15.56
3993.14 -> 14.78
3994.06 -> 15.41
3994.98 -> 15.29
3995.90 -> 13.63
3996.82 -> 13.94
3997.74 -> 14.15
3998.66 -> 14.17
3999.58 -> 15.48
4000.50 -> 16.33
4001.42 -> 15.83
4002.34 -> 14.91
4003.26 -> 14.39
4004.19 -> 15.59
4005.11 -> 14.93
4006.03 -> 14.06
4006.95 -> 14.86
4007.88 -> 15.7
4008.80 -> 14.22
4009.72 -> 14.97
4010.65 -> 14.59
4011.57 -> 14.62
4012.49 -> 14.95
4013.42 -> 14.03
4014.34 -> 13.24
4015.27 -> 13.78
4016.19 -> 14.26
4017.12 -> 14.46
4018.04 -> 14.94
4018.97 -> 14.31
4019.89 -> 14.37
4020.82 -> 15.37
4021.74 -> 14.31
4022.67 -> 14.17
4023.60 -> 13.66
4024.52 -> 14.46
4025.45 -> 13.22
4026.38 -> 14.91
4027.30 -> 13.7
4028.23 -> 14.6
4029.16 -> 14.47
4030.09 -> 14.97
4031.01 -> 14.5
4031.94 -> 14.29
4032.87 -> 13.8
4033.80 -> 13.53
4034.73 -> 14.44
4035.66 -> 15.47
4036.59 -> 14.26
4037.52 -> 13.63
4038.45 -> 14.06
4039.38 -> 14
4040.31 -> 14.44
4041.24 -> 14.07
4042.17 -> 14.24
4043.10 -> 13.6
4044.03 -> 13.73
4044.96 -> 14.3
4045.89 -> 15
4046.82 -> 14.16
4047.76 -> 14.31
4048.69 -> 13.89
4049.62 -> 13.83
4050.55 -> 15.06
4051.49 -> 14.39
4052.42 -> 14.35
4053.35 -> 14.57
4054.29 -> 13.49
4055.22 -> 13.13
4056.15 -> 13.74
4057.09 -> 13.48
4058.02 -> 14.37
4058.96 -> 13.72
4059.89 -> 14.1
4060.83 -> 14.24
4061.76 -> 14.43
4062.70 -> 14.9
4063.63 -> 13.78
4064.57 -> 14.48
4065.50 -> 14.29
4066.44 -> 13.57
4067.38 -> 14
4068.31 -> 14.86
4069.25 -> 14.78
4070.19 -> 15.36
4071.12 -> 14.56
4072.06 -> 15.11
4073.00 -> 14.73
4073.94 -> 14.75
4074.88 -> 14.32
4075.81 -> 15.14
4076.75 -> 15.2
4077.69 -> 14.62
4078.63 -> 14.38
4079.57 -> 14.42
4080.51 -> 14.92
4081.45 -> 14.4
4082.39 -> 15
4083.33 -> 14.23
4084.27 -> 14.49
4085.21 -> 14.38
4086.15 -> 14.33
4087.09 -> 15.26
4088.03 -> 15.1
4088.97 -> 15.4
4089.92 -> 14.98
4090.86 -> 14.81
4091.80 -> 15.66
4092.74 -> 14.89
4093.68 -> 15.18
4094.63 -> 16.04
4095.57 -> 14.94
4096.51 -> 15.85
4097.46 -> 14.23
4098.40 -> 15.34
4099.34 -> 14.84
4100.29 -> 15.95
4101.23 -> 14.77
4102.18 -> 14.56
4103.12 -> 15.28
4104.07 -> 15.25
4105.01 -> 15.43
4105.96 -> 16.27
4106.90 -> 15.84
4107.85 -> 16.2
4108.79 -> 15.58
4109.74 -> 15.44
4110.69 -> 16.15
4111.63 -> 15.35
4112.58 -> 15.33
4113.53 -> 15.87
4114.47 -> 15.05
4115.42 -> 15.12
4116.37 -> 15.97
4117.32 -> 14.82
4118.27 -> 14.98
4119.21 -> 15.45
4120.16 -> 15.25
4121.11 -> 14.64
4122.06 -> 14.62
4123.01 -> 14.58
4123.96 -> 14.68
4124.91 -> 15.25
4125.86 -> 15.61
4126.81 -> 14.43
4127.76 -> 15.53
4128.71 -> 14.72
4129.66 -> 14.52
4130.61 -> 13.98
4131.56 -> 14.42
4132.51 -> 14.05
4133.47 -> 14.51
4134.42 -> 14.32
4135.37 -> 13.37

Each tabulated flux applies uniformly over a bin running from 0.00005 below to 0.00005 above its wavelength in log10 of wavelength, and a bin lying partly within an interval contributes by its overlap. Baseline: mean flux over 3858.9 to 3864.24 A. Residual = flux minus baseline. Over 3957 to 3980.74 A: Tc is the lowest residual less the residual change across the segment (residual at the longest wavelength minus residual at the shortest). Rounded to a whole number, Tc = -3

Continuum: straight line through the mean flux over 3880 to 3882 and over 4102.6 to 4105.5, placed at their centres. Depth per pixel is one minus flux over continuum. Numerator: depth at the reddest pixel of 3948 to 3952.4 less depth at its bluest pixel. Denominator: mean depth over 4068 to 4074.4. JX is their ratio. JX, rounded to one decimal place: 1.3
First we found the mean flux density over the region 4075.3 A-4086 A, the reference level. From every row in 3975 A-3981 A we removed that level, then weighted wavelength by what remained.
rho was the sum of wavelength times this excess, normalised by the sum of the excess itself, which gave 3977.9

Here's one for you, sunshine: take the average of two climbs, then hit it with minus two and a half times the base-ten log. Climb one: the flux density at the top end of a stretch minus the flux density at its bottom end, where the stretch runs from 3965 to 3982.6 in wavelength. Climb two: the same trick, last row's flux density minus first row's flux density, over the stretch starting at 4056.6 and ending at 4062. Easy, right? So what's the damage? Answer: 2.7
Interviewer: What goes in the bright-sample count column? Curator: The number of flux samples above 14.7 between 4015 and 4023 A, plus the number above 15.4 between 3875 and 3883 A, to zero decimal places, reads 11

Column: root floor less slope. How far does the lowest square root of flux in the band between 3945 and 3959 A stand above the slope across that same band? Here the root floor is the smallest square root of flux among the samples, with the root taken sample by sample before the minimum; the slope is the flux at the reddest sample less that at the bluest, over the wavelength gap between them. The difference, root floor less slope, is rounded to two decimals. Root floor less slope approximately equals 3.89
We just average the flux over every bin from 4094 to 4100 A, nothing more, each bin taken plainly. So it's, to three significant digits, 15.2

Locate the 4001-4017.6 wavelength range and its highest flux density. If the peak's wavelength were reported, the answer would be 4001.42 A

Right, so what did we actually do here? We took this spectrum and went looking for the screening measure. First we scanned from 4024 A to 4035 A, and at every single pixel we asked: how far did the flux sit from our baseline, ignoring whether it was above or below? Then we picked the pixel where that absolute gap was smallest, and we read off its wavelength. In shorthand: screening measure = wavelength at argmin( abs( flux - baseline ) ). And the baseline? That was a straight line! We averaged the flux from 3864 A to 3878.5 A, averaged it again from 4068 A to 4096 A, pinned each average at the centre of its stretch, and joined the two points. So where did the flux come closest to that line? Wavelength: 4030.09 A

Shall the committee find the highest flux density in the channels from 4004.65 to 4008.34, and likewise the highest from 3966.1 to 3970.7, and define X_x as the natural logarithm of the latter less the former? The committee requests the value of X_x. -0.4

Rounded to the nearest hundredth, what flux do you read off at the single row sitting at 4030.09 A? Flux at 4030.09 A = 14.97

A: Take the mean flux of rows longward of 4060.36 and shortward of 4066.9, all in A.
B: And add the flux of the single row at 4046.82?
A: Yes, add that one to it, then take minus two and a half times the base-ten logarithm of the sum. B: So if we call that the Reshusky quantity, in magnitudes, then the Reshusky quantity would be -3.63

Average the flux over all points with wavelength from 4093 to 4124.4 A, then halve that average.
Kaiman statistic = 7.65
